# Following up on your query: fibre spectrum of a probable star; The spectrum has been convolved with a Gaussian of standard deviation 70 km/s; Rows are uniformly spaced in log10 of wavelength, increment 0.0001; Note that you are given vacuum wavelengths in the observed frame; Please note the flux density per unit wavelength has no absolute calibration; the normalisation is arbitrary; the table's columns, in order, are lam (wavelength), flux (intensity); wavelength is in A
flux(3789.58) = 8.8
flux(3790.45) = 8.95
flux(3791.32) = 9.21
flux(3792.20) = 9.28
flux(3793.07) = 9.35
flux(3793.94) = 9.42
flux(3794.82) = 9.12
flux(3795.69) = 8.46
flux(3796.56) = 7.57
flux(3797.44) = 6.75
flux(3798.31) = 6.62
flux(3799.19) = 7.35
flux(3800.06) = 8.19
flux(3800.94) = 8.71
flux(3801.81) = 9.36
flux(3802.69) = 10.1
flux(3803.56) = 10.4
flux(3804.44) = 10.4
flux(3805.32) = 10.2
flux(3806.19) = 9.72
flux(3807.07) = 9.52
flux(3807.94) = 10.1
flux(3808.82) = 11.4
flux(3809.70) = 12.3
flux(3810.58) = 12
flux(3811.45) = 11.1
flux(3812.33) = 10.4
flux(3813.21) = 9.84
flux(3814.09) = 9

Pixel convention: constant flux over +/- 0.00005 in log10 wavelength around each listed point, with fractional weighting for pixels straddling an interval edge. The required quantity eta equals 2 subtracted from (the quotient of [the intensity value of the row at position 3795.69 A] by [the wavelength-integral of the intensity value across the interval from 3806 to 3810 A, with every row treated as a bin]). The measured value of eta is -1.80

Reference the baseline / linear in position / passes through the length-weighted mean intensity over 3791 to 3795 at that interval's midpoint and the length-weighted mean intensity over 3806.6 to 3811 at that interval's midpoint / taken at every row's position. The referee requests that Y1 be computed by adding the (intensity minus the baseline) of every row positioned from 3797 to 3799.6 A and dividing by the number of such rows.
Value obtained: -3.0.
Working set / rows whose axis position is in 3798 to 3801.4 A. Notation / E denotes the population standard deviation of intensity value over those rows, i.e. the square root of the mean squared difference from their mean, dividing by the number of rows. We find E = 0.80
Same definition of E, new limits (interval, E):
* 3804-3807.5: 0.35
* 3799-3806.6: 1.02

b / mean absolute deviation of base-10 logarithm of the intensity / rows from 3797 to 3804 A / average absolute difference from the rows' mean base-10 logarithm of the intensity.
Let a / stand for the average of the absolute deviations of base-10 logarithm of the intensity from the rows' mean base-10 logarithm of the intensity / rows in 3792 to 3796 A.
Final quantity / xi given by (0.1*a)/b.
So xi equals 0.02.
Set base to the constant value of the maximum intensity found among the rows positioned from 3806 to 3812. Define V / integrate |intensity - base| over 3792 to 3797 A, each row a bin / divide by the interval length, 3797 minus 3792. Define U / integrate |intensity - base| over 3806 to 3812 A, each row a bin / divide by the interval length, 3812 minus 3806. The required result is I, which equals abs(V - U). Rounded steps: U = 1.4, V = 3.5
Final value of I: 2.1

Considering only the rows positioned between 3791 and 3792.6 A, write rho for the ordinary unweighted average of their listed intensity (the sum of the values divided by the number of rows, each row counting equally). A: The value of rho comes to 9.2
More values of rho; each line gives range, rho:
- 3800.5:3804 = 9.6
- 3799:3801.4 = 8.1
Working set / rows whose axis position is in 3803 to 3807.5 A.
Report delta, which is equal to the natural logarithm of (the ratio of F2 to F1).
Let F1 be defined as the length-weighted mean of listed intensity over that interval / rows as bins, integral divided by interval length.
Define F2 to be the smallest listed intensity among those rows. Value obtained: -0.05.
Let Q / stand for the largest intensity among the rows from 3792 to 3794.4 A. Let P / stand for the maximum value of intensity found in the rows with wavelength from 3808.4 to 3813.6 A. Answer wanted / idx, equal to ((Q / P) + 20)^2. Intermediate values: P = 12.3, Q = 9.42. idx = 431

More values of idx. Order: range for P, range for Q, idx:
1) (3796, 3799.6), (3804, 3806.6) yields 457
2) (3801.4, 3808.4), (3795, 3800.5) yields 433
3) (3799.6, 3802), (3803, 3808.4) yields 446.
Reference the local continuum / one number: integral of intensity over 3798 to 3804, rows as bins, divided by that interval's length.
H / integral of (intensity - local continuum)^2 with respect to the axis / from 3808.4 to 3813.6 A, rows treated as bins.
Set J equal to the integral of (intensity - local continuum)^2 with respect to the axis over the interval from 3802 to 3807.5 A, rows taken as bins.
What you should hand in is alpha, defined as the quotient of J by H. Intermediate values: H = 35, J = 10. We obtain 0.3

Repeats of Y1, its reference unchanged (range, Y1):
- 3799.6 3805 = -0.8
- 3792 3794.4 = 0.1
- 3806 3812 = -0.2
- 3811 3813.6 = -1.0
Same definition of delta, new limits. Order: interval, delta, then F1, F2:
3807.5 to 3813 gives -0.10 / 11.2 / 10.1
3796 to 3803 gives -0.20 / 8.0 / 6.62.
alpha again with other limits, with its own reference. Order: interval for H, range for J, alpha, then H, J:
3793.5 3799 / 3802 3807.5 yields 1.1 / 9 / 10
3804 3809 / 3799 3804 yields 0.5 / 12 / 6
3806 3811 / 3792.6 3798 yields 0.2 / 30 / 6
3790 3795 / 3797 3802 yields 6.7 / 1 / 9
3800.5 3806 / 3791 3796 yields 0.2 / 9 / 1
